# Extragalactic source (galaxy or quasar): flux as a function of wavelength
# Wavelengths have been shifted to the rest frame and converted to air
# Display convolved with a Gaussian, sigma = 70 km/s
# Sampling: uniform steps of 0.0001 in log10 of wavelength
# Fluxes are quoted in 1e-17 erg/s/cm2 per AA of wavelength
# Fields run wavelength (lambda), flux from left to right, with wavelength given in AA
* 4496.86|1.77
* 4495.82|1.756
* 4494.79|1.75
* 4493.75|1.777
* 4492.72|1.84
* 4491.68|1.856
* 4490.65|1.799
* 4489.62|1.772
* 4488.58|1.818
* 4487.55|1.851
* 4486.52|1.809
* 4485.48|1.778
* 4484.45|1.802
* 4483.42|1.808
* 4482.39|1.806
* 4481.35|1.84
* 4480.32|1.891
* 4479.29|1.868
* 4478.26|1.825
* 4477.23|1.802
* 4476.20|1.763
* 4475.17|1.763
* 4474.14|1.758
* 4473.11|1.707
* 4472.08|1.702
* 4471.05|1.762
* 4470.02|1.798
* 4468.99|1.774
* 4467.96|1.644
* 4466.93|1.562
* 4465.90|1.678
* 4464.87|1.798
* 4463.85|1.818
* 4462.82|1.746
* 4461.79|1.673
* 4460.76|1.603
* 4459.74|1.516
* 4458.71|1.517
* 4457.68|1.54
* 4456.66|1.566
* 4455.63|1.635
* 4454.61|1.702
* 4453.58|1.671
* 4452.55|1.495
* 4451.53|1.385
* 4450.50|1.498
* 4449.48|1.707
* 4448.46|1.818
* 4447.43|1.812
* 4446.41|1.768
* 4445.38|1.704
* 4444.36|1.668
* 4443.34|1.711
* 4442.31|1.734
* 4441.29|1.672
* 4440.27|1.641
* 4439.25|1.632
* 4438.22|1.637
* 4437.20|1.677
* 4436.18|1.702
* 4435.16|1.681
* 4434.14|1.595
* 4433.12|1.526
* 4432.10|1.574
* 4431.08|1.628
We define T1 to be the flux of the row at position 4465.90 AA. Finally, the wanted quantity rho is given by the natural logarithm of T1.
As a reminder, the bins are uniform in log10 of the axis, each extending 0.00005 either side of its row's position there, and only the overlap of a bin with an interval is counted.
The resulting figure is 0.52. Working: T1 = 1.678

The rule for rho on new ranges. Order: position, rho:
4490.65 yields 0.59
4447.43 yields 0.59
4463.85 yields 0.60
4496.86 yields 0.57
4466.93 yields 0.45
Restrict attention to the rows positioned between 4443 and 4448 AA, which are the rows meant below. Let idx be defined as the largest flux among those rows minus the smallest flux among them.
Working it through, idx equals 0.144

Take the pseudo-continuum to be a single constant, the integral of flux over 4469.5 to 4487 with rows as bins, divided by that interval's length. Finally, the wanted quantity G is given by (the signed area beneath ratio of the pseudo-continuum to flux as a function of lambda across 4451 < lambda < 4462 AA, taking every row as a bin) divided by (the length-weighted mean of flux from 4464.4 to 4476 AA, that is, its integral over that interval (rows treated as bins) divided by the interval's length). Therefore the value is 7.32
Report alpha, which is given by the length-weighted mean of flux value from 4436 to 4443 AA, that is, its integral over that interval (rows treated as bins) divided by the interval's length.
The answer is 1.67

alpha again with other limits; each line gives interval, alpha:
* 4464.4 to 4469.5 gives 1.69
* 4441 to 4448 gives 1.73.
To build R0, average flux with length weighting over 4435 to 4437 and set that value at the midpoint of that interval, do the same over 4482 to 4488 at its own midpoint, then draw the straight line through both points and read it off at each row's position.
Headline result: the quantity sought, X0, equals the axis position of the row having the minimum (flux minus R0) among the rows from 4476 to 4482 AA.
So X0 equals 4476.20 AA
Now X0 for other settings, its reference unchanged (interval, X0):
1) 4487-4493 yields 4489.62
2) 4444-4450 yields 4444.36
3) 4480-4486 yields 4485.48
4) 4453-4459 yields 4458.71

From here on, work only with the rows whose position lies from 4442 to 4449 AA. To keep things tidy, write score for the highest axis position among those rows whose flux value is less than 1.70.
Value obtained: 4444.36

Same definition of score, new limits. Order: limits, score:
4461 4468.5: 4467.96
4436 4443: 4441.29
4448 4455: 4453.58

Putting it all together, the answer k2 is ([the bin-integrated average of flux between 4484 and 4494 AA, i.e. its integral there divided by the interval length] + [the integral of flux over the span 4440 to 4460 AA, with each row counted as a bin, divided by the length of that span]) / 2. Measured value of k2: 1.73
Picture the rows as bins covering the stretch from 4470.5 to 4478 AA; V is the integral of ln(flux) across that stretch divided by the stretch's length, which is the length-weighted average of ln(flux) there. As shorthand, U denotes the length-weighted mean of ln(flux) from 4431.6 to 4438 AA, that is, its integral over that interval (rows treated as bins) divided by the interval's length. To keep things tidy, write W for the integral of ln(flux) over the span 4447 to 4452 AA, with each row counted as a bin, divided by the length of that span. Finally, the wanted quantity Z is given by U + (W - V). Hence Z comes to 0.42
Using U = 0.49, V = 0.56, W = 0.491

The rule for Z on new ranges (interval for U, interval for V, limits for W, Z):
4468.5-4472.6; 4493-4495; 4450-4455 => 0.42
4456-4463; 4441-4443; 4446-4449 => 0.52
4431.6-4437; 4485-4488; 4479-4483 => 0.50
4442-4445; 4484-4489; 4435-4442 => 0.45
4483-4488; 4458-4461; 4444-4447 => 0.70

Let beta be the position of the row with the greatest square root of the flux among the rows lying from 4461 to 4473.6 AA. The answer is 4463.85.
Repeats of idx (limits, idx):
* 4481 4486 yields 0.062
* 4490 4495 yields 0.106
